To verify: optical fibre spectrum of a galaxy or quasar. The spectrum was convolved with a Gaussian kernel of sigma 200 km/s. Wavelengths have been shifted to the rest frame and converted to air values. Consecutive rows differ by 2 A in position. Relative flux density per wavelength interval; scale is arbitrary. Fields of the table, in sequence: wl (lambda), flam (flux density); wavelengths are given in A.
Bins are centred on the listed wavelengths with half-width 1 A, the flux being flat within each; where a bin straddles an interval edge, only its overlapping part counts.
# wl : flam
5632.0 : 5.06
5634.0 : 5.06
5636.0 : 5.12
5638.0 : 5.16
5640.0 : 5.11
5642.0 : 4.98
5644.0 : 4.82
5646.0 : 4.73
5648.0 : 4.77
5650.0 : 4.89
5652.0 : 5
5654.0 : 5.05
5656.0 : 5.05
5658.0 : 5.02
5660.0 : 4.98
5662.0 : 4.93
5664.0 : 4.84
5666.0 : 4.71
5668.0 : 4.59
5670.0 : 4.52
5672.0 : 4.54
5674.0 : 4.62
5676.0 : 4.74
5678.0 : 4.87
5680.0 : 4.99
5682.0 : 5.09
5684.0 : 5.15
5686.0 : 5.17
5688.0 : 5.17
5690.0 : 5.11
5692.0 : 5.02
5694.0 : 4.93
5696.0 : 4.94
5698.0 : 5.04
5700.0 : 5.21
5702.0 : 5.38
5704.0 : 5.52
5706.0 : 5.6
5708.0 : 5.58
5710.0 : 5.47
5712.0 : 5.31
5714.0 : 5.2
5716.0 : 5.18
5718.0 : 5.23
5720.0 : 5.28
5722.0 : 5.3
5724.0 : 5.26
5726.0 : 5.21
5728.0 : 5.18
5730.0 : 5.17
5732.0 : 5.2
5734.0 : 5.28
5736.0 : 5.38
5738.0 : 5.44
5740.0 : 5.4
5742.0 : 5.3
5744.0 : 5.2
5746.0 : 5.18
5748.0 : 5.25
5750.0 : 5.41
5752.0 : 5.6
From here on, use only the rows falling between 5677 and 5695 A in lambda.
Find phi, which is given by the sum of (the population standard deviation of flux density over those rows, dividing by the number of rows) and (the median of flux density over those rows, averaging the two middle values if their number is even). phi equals 5.19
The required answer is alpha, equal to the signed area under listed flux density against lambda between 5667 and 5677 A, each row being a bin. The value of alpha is 46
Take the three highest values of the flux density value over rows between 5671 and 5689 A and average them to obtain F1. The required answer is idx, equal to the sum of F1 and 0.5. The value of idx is 5.7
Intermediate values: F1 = 5.16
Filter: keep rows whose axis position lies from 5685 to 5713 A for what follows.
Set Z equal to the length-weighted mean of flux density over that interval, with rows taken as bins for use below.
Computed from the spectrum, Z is 5.25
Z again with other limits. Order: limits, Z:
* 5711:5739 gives 5.26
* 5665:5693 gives 4.88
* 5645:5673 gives 4.83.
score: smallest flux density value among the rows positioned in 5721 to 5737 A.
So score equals 5.17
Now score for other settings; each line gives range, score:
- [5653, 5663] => 4.93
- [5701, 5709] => 5.38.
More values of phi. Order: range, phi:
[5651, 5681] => 5.06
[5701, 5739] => 5.42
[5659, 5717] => 5.34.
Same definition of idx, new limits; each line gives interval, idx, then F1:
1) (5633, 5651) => 5.6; 5.13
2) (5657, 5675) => 5.5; 4.98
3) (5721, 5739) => 5.9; 5.37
